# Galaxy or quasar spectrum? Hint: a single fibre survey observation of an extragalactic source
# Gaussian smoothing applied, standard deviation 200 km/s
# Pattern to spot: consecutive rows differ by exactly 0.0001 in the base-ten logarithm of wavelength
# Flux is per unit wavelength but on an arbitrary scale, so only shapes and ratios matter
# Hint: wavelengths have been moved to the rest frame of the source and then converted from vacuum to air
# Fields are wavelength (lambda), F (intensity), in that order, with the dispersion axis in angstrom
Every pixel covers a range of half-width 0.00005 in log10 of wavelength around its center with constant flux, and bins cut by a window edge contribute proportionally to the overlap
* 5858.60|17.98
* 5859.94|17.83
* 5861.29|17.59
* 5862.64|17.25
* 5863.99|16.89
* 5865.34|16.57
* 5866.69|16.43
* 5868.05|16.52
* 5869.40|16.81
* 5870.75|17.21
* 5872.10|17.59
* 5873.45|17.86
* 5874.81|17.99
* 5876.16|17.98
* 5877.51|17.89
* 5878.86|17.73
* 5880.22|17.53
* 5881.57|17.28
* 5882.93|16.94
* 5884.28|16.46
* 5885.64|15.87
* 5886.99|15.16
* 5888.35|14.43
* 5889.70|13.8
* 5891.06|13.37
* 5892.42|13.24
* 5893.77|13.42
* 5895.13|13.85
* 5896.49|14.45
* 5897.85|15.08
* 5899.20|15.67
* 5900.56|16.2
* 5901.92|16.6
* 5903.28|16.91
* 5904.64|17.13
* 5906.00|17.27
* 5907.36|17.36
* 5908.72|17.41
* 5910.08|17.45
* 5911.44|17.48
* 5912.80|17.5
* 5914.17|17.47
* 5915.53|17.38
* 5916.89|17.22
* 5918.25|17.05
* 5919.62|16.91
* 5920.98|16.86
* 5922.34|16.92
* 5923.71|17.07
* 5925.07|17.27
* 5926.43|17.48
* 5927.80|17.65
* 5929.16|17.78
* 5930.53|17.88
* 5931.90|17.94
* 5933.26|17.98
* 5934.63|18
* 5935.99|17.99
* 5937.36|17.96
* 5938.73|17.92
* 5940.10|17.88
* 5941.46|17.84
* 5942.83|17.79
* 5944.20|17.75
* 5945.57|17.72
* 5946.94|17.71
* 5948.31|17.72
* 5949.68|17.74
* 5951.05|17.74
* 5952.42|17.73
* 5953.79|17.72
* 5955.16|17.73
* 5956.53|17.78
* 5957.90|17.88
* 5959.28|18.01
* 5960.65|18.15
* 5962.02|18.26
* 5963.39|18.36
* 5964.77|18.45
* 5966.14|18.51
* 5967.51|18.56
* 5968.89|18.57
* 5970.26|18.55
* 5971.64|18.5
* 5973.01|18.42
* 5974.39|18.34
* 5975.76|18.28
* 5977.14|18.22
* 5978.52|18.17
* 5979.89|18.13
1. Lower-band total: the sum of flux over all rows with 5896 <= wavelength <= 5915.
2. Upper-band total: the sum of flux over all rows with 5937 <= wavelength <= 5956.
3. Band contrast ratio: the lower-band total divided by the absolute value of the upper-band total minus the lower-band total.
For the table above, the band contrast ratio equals 16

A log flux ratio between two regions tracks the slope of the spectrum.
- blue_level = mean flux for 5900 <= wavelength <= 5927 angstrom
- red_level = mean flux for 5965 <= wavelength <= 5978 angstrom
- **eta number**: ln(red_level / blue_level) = 0.07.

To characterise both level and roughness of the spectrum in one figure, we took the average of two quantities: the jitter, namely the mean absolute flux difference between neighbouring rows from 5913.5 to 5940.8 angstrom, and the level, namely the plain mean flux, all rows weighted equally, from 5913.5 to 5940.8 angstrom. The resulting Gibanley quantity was 8.8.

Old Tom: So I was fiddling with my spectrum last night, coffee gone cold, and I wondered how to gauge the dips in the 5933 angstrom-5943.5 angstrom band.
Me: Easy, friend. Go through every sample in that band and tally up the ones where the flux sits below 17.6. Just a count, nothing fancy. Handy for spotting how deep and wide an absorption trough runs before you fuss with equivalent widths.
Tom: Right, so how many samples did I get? 0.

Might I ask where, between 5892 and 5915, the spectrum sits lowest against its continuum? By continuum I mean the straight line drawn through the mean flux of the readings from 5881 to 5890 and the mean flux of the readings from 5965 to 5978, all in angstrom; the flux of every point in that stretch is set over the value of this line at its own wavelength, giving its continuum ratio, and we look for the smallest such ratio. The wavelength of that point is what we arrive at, 5892.42 angstrom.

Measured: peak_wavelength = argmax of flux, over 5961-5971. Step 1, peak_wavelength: 5968.89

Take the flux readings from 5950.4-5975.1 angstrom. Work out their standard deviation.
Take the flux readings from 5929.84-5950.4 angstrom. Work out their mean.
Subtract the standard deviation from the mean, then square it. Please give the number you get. 307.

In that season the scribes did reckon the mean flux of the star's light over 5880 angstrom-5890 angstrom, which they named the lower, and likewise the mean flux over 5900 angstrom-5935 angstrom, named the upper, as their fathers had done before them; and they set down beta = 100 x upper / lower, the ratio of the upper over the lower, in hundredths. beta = 109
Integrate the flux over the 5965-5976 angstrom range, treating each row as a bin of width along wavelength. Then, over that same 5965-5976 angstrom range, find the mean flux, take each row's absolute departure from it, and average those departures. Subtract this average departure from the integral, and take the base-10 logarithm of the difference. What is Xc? 2.308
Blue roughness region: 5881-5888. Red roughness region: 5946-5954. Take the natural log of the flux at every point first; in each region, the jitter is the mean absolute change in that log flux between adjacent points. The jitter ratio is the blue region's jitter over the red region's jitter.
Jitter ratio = 58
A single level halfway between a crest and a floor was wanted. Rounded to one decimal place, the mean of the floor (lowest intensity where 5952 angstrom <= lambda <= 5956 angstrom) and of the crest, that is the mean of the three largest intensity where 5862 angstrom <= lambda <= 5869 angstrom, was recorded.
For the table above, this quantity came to 17.3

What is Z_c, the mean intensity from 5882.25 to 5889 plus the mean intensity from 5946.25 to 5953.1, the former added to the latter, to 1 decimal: 33.5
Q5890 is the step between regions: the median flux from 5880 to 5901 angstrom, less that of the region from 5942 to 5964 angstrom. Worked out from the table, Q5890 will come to -2.6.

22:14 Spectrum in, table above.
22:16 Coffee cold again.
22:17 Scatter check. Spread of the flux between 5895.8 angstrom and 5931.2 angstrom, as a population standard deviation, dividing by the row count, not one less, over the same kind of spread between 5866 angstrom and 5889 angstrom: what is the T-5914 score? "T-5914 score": 0.80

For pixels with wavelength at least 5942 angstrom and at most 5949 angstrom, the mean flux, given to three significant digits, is 17.7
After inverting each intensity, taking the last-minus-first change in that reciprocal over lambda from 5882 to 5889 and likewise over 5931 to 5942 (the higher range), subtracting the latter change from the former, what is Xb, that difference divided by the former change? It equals 1.0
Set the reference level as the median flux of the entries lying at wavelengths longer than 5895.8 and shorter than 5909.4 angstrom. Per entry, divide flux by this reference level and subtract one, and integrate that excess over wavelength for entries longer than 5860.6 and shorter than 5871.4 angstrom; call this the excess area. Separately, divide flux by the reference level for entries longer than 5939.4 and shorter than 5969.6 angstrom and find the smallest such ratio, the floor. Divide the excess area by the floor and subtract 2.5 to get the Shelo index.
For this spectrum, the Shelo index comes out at -2.4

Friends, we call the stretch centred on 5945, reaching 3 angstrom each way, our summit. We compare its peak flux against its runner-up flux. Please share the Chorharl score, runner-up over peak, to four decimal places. 0.9978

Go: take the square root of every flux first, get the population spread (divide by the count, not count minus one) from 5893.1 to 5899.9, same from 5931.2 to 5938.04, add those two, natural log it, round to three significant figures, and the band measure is -2.22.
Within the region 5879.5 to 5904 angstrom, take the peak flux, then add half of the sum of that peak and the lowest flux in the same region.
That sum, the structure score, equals 32.9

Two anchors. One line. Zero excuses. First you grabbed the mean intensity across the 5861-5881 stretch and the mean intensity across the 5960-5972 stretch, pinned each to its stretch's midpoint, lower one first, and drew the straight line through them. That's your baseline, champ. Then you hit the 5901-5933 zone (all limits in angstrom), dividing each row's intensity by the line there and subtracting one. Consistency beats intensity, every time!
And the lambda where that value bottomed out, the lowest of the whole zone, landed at 5901.92 angstrom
